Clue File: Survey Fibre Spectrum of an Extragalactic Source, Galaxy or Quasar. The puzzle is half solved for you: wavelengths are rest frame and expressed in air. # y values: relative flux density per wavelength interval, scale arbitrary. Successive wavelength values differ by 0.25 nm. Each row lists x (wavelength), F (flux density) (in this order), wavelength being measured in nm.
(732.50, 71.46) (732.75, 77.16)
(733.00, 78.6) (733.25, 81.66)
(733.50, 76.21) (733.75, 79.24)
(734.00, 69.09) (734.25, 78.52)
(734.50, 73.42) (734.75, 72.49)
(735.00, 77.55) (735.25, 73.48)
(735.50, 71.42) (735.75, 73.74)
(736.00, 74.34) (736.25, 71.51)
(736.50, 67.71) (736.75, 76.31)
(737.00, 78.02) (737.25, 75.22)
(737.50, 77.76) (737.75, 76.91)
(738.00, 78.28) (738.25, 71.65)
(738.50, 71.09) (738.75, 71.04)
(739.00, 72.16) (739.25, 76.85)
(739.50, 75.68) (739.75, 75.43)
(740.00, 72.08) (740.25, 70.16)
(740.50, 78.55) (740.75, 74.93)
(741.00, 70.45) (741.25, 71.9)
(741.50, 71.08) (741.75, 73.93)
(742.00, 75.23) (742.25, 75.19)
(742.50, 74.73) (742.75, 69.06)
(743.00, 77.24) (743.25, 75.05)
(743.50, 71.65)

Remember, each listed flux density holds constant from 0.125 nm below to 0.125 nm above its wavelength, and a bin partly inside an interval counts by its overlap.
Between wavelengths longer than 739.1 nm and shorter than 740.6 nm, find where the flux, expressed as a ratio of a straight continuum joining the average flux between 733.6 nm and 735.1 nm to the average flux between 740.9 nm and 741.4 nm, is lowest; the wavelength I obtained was 740.25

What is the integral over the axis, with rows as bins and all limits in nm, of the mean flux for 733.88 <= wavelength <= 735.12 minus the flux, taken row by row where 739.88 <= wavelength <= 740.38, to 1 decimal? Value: 1.5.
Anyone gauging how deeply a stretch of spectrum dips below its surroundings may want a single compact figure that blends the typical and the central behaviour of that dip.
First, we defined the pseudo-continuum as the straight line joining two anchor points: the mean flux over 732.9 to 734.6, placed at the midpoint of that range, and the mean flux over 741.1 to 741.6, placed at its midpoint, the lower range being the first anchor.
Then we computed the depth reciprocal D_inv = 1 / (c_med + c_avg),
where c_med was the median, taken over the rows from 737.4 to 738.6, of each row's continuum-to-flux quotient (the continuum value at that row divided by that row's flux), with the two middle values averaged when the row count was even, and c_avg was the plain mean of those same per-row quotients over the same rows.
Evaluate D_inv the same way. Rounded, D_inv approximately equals 0.514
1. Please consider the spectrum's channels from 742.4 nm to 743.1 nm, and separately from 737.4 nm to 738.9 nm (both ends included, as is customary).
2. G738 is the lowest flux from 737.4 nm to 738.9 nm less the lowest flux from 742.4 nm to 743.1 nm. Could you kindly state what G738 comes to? 2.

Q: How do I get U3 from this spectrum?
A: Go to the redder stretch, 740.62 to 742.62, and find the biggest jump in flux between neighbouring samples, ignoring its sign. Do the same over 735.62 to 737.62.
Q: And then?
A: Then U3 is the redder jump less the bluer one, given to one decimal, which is -4.1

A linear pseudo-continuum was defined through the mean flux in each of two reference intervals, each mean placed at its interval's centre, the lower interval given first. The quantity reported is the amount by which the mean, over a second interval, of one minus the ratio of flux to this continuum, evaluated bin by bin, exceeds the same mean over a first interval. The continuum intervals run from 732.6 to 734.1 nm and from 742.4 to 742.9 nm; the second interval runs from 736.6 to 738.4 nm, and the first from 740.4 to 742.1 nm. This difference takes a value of -0.006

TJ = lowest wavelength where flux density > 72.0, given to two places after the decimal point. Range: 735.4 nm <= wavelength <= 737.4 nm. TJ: 735.75 nm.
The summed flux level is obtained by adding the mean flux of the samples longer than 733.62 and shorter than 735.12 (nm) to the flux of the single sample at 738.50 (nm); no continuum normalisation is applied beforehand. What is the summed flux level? 146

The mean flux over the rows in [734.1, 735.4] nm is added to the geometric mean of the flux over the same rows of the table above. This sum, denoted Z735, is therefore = 150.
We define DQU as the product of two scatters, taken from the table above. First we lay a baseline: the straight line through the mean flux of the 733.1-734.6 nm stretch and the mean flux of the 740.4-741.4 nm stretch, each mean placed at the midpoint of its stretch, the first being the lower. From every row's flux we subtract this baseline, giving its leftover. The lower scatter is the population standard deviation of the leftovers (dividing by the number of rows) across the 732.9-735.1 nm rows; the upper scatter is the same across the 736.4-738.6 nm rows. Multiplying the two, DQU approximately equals 12.8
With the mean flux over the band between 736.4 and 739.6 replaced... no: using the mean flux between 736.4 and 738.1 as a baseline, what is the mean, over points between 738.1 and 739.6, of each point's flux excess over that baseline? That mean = -2.7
